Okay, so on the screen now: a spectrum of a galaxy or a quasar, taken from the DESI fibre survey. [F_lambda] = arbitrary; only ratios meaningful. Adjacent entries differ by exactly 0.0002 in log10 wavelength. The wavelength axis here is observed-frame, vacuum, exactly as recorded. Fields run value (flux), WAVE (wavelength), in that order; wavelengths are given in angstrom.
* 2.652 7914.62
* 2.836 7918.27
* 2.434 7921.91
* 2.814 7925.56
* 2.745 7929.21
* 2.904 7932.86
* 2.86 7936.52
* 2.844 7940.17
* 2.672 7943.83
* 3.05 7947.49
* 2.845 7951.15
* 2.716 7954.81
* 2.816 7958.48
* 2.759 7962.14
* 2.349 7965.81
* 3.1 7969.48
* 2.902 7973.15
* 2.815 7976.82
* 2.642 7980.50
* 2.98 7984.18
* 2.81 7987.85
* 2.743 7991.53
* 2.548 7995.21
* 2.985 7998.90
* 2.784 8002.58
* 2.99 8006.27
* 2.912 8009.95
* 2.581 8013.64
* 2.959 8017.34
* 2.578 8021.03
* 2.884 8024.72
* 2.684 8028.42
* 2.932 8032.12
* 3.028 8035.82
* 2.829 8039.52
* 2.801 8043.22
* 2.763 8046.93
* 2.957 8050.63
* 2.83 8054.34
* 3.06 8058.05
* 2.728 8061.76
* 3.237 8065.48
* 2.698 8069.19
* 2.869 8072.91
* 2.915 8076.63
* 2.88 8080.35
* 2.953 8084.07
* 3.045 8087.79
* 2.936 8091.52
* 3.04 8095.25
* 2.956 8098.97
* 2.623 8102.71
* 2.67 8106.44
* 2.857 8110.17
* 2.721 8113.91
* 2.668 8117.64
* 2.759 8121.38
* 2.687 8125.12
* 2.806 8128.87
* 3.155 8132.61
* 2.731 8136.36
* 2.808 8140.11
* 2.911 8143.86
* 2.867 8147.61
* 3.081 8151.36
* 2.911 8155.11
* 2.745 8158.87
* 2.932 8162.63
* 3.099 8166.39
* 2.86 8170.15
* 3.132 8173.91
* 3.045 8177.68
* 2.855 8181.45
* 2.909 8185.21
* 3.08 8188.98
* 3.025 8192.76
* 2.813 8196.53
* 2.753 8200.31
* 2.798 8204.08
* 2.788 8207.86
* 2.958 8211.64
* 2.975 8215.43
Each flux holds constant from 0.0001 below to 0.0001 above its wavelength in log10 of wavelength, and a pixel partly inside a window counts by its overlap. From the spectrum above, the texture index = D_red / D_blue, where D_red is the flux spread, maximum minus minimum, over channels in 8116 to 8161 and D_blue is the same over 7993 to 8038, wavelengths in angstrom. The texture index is 1.0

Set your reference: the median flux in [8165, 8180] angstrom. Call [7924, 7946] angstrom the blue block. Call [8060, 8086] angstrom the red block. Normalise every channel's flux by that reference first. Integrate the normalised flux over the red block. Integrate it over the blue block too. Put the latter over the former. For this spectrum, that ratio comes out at 0.82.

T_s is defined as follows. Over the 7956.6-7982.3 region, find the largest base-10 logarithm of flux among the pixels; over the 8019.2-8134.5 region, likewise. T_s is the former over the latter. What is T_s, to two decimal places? 0.96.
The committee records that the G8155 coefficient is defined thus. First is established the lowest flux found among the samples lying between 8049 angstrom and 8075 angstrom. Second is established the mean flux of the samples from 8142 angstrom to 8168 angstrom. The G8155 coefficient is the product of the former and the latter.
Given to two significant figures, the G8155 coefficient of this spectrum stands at 7.9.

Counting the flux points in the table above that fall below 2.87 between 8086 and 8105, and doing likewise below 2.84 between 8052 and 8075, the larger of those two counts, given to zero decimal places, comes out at 3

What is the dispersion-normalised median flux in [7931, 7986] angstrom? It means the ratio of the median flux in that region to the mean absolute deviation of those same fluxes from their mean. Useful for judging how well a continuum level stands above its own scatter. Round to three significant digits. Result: 22.5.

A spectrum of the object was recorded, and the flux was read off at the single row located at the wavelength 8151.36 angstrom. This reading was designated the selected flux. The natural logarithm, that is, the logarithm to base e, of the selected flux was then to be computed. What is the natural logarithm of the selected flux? 1.13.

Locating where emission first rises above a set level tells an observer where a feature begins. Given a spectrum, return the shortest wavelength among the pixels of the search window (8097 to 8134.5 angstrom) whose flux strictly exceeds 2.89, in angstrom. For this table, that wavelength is 8098.97 angstrom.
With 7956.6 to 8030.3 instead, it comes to 7969.48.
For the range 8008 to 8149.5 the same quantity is 8009.95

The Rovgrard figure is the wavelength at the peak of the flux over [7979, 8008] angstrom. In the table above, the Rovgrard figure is 8006.27 angstrom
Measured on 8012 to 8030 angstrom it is 8017.34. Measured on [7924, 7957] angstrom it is 7947.49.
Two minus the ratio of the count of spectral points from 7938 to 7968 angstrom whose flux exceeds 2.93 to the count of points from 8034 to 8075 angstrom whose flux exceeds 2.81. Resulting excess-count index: 1.9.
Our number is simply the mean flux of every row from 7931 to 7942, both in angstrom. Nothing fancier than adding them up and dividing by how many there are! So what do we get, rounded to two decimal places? 2.87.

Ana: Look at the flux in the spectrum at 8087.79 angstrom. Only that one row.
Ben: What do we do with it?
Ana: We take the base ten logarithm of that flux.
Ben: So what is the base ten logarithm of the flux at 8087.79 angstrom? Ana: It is 0.484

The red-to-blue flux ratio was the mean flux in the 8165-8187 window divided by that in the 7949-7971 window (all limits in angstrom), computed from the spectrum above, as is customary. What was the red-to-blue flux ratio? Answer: 1.08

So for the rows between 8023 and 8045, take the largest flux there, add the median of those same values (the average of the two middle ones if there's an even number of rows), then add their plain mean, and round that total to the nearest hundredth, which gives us 8.74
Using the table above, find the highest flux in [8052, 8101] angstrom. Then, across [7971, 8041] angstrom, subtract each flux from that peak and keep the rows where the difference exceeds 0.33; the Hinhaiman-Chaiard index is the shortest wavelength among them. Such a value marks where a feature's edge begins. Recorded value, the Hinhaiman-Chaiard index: 7973.15 angstrom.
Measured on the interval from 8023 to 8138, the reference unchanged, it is 8024.72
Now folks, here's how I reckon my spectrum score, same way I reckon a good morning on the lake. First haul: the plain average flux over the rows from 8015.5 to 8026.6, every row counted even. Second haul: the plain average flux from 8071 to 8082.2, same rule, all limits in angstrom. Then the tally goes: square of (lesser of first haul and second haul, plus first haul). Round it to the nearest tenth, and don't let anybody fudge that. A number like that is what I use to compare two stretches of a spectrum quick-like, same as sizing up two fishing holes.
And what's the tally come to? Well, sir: 31.5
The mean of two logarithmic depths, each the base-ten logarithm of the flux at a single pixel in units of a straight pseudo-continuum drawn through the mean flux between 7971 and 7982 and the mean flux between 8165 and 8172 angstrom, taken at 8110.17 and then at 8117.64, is -0.025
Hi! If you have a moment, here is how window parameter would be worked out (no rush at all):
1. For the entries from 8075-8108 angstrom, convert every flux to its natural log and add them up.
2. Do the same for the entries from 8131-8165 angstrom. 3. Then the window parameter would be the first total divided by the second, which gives 1.0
